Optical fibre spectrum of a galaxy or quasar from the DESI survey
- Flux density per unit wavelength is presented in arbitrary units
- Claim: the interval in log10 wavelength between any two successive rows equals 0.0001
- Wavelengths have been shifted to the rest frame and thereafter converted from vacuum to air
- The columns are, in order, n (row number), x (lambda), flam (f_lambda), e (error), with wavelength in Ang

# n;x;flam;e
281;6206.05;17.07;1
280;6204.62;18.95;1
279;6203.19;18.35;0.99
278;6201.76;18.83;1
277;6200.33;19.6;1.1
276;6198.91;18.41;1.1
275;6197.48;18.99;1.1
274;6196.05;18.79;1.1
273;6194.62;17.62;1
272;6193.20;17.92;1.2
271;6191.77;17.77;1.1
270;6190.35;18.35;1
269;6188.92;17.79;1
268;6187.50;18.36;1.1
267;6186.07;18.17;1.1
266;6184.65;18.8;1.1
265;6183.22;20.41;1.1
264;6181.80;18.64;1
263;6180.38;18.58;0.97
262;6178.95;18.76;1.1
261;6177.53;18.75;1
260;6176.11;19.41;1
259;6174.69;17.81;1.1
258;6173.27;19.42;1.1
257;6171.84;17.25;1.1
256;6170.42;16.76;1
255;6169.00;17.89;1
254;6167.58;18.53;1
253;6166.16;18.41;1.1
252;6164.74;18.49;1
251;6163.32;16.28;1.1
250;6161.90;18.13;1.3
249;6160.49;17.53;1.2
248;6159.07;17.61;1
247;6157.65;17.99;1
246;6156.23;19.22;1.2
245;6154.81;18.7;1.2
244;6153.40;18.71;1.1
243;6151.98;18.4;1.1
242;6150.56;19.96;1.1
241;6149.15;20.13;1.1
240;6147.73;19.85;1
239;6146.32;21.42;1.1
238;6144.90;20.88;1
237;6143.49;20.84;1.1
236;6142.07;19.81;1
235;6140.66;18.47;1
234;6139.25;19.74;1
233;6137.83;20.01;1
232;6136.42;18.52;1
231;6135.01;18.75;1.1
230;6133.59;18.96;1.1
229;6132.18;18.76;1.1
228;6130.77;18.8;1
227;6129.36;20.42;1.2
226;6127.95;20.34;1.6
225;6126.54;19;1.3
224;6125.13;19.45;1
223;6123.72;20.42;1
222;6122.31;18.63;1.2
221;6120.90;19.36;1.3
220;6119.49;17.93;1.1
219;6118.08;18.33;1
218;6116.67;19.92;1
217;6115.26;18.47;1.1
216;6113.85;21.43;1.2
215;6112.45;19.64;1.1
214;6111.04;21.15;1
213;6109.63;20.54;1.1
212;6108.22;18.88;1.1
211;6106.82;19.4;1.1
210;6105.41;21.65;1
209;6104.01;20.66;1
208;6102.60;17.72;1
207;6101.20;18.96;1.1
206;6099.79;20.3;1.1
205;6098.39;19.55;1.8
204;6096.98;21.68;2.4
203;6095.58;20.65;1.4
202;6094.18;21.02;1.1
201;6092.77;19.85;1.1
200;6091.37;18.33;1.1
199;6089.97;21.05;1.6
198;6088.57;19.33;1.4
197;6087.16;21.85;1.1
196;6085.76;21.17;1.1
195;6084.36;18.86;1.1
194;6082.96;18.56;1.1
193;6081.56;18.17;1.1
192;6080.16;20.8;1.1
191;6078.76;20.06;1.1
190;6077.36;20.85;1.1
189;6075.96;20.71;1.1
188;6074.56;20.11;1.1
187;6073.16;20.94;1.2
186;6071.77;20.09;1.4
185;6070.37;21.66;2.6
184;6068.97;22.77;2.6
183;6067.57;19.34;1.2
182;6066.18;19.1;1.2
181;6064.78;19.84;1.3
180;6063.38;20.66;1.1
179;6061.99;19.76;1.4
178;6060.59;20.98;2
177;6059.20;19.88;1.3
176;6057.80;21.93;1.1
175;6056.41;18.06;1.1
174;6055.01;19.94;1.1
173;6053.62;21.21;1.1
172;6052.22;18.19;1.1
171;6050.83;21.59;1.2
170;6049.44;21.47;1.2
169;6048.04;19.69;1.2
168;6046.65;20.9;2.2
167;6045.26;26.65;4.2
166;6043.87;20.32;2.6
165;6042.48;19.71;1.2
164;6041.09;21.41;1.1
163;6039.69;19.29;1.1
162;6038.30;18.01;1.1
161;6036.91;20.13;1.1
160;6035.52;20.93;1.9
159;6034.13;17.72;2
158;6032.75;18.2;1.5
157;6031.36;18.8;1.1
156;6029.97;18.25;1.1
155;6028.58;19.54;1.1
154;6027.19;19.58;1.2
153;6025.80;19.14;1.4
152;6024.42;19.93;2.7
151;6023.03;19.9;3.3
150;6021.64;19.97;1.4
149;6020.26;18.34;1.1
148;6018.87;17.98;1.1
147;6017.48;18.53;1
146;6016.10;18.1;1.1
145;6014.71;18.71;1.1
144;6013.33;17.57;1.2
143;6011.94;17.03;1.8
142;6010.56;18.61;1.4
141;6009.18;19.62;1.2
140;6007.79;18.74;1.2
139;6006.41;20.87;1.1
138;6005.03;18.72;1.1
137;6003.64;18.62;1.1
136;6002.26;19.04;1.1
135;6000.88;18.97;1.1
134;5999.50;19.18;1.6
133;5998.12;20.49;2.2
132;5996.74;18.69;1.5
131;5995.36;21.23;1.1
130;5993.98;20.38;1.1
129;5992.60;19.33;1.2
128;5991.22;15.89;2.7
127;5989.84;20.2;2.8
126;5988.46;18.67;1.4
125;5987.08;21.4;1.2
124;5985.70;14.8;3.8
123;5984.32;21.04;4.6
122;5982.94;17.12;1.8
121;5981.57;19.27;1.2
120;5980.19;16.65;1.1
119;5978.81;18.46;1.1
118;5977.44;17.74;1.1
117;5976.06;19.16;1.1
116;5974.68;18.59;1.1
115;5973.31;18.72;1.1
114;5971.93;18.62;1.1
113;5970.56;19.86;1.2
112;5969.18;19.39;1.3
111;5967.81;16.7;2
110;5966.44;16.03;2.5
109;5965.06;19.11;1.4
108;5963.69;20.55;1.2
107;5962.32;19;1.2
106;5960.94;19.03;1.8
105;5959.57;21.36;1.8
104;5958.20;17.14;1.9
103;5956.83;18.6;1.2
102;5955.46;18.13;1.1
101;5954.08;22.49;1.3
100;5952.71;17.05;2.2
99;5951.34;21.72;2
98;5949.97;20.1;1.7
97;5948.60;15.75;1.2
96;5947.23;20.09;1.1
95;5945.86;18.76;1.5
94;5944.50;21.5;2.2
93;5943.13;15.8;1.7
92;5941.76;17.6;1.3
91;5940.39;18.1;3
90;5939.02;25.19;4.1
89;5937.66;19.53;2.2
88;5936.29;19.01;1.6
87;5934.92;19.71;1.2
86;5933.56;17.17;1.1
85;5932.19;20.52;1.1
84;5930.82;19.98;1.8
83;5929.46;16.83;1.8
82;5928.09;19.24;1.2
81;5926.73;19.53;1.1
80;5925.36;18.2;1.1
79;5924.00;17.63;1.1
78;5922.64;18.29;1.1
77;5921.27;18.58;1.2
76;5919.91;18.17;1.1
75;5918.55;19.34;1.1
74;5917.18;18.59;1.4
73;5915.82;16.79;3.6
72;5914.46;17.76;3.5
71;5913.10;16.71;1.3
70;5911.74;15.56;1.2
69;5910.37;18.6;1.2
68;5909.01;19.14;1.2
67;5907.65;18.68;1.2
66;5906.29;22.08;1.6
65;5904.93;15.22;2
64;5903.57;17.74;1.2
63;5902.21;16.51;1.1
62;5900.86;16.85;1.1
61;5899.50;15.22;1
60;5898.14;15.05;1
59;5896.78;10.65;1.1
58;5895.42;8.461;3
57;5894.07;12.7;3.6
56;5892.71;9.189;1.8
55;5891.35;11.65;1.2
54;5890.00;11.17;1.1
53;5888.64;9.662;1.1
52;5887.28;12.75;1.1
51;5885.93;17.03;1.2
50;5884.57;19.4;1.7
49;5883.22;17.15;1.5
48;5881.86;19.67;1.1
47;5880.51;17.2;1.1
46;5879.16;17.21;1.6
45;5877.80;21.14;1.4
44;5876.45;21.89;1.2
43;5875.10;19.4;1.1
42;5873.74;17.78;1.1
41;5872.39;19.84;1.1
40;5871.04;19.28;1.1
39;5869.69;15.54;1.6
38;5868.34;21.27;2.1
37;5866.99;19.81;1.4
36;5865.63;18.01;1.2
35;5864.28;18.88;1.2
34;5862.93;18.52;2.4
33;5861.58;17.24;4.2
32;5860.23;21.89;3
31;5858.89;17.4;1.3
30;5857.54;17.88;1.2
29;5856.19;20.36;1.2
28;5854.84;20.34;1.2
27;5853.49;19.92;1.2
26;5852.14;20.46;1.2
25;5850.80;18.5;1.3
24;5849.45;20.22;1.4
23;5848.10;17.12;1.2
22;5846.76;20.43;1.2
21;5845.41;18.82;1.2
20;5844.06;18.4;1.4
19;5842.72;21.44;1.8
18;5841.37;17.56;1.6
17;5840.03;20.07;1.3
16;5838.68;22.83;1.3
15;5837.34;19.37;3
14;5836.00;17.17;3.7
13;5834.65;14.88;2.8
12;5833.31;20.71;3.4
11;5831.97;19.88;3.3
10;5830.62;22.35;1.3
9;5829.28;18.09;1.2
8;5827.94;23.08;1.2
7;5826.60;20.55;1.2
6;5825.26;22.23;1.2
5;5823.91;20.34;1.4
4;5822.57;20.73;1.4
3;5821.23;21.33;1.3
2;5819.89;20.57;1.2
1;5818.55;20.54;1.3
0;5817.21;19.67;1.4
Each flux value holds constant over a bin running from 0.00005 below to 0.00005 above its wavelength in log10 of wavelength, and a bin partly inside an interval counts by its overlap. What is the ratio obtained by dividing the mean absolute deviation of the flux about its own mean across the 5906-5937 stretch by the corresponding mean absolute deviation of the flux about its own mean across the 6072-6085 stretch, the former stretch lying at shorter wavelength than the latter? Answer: 1.2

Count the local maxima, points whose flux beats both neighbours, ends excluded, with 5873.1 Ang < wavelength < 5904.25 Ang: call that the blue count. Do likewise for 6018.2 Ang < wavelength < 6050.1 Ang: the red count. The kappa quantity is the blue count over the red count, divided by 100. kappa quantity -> 0.0086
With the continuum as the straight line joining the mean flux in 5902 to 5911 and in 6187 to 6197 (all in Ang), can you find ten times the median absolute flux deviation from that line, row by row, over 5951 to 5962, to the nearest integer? 12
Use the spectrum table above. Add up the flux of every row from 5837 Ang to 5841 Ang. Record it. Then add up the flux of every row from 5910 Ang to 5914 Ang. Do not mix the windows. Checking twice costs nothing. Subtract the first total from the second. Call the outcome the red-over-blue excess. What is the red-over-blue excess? -11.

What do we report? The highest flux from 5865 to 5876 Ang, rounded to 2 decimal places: 21.27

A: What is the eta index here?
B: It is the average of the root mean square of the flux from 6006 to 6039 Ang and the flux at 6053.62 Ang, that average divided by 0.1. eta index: 201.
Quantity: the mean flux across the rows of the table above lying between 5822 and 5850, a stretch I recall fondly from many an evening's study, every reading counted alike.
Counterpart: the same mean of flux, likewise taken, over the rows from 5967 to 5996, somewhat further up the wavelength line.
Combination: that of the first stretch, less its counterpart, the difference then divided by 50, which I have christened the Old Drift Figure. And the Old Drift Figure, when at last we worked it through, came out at 0.022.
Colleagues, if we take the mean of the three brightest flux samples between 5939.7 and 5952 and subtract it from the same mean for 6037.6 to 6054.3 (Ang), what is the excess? 2.1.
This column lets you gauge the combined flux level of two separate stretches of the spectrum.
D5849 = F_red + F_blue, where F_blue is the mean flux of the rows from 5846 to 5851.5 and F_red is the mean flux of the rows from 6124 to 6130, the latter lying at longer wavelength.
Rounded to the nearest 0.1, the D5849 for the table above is 38.9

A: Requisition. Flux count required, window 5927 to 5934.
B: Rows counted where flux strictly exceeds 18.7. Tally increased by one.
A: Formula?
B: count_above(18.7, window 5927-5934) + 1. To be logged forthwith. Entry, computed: 4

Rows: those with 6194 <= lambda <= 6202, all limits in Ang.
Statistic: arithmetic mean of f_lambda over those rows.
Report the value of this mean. 18.7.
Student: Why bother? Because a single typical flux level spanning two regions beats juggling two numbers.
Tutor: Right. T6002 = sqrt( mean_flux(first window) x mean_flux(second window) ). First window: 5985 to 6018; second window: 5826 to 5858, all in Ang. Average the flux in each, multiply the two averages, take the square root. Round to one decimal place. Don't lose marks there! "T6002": 19.2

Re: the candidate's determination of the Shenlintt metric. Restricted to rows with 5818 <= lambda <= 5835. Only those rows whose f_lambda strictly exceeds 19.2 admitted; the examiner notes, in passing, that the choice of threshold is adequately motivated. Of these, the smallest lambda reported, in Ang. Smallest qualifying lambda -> 5818.55 Ang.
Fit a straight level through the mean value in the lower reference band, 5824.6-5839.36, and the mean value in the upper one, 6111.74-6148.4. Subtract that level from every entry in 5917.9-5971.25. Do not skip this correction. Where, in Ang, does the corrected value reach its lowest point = 5948.60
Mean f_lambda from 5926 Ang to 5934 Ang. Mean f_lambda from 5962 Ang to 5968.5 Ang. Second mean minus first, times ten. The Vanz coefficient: -6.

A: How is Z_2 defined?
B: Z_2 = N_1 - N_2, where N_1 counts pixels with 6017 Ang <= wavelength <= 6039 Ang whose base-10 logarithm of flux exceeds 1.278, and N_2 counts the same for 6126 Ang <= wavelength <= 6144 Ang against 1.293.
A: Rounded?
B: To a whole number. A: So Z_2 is 2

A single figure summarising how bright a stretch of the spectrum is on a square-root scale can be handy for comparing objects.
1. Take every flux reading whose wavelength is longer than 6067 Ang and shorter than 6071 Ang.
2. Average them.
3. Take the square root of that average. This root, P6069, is 4.61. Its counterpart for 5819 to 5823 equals 4.57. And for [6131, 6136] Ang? 4.34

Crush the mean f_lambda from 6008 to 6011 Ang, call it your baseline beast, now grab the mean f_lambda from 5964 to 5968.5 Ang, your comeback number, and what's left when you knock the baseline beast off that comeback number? -2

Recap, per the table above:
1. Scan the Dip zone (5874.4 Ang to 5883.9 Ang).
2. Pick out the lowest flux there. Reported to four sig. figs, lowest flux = 17.15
